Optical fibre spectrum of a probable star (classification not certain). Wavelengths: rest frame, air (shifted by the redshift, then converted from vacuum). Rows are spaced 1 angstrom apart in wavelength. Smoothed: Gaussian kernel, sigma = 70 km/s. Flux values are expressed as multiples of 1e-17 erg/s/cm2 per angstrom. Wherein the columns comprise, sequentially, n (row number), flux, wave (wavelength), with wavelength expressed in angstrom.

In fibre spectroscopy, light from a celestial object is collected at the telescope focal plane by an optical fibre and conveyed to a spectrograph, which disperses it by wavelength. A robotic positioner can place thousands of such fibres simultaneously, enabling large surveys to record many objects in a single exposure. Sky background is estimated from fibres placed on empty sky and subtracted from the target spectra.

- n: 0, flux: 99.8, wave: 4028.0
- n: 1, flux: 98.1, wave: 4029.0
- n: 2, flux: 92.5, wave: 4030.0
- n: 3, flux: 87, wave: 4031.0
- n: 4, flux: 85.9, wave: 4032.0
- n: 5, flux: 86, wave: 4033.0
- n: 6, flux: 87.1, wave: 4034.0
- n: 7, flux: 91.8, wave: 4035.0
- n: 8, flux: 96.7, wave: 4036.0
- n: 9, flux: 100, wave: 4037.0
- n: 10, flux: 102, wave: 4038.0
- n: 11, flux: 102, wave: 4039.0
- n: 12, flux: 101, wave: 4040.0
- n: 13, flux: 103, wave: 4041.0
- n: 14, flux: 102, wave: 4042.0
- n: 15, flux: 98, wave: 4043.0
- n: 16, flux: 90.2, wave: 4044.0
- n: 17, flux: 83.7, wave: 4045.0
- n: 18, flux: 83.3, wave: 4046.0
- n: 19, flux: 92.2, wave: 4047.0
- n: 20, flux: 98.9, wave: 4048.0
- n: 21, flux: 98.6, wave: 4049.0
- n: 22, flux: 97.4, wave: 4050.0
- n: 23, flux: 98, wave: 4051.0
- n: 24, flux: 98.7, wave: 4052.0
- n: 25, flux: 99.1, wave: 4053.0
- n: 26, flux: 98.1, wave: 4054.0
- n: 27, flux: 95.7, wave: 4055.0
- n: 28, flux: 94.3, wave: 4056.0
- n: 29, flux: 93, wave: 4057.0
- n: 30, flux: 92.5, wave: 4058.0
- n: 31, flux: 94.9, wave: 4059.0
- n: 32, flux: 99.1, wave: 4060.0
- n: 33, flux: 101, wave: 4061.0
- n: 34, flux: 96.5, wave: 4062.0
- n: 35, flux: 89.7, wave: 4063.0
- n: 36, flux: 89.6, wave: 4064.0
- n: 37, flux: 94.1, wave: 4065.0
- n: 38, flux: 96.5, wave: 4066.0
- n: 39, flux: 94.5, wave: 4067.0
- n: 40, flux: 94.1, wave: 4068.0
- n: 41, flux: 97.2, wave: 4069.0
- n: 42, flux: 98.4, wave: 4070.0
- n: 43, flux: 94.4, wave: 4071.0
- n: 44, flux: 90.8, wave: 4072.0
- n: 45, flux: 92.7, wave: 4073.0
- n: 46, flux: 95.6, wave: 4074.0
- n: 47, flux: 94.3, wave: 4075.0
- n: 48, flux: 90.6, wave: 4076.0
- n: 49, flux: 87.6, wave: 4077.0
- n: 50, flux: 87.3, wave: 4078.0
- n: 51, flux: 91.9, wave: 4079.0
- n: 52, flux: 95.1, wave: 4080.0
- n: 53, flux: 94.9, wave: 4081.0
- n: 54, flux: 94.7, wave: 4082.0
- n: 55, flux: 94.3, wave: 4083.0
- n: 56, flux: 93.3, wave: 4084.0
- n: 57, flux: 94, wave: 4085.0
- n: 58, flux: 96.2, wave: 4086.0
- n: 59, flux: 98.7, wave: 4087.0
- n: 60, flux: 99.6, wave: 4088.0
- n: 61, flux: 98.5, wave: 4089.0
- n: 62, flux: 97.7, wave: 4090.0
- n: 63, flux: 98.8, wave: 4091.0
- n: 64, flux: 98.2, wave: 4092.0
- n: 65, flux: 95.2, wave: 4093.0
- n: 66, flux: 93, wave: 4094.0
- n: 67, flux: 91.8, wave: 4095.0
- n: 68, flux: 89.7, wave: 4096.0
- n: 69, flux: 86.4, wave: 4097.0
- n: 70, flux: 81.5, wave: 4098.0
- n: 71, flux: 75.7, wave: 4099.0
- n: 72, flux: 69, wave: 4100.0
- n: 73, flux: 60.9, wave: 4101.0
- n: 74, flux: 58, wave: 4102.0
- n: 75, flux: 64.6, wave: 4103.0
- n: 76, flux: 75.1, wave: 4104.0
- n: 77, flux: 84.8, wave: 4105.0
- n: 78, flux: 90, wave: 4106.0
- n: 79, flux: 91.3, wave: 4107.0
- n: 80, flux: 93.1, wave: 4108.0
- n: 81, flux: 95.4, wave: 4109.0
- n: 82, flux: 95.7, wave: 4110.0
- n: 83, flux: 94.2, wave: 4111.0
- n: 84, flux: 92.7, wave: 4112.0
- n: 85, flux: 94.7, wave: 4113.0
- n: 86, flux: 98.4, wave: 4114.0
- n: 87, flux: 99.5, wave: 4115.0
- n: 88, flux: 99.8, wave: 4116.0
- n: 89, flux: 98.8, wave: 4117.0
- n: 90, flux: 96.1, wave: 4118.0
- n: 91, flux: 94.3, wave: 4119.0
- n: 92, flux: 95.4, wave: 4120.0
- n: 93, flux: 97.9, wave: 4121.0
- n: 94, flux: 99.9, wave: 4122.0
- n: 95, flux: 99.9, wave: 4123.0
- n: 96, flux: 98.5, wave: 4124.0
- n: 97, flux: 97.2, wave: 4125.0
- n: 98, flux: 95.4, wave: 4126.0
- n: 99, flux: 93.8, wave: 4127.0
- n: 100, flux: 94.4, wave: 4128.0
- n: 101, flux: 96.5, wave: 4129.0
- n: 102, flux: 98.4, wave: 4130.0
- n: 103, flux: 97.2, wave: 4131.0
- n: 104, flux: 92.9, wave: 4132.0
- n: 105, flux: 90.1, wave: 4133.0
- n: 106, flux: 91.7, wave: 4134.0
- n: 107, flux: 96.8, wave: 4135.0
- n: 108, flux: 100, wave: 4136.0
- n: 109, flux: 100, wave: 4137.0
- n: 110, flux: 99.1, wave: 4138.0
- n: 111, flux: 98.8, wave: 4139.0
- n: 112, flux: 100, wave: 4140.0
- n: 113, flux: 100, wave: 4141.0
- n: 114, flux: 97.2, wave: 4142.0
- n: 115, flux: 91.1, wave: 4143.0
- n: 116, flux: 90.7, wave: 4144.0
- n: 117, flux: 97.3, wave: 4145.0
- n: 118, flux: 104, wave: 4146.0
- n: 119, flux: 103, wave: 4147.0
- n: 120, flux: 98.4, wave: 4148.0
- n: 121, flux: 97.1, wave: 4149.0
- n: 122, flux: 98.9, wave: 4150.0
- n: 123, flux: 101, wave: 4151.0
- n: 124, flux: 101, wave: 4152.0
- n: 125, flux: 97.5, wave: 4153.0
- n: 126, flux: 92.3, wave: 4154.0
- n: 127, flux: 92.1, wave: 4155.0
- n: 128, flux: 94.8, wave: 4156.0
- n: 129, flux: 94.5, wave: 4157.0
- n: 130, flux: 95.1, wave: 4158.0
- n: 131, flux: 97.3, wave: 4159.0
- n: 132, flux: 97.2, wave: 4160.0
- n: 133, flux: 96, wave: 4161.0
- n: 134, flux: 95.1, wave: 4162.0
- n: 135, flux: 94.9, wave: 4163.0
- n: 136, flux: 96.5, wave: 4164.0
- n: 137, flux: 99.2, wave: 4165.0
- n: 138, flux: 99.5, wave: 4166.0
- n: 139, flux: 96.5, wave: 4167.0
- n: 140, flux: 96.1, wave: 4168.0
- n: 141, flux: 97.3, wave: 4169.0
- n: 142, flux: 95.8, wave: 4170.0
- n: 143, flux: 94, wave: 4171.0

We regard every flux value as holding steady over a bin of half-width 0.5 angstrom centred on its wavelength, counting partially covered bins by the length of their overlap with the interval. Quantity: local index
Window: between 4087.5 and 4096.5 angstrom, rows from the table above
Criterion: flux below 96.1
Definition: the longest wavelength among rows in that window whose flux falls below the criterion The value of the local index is 4096.0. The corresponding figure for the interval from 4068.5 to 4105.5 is 4105.0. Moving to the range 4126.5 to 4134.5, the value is 4134.0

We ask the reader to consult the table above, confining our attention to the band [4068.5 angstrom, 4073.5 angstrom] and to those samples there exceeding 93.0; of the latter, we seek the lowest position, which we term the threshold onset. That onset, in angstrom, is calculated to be 4069.0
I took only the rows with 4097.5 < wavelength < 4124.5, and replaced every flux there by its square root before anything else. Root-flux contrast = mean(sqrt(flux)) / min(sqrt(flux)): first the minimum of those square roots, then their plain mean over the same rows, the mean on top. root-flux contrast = 1.23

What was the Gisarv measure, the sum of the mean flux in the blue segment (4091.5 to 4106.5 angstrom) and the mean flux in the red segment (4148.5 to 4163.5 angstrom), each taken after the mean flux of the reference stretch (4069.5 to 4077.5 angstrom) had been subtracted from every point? -9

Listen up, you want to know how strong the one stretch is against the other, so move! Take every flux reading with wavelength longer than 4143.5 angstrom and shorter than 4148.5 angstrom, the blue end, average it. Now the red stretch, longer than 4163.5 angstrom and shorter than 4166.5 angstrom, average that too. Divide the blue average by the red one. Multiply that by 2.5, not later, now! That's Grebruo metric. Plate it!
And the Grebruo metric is 2.51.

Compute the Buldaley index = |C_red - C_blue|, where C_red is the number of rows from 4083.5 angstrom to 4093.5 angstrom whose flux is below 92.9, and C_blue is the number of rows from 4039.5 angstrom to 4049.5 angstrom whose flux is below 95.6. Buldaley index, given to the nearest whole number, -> 4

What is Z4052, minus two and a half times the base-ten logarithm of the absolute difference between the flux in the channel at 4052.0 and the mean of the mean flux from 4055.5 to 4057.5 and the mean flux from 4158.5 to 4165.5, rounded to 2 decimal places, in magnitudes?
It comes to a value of -1.38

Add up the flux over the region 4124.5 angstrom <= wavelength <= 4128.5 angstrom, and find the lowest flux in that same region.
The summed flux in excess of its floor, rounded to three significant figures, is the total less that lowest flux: 287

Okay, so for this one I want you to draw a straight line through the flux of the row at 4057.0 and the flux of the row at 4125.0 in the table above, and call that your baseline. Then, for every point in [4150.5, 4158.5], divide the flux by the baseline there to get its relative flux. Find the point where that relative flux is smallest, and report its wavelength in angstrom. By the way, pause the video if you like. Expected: 4155.0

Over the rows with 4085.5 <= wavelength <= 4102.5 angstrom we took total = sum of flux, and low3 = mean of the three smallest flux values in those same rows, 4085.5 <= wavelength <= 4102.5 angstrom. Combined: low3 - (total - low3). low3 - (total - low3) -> -1364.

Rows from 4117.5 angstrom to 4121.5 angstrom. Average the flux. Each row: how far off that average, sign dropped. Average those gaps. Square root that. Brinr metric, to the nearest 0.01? 1.04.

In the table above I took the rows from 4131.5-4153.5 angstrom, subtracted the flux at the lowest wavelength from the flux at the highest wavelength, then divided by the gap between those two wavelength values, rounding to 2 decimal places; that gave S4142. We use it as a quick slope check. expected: 0.22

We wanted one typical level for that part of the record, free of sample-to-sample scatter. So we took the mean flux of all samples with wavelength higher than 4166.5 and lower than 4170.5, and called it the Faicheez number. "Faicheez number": 96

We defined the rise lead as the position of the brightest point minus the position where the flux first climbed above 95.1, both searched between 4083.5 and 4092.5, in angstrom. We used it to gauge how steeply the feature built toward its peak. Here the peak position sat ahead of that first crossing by 2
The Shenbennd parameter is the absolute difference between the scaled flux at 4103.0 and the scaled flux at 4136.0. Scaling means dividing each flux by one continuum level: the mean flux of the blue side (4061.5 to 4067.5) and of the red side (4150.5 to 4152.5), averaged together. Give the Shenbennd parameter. 0.36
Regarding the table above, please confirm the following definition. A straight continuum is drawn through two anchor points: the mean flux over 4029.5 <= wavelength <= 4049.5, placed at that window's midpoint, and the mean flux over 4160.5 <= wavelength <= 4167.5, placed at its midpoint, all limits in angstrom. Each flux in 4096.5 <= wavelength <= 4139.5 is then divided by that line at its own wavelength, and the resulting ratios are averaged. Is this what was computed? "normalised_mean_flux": 0.95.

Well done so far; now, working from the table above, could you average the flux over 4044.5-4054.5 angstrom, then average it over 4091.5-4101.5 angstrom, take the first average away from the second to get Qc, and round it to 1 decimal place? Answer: -10.7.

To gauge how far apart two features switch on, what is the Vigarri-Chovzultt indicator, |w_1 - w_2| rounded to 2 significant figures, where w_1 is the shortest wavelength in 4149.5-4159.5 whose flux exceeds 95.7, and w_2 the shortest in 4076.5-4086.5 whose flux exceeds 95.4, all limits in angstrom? 64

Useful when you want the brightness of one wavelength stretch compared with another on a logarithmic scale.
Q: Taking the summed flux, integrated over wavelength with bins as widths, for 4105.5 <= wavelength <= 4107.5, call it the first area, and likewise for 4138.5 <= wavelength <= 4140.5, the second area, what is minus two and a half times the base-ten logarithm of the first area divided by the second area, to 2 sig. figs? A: 0.10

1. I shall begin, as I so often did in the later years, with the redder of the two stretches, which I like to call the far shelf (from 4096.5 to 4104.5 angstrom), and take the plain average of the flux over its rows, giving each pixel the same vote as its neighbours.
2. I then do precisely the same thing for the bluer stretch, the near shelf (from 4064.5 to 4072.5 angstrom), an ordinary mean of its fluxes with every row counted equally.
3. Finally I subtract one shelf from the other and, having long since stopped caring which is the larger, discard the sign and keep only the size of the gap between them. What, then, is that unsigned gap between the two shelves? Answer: 24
